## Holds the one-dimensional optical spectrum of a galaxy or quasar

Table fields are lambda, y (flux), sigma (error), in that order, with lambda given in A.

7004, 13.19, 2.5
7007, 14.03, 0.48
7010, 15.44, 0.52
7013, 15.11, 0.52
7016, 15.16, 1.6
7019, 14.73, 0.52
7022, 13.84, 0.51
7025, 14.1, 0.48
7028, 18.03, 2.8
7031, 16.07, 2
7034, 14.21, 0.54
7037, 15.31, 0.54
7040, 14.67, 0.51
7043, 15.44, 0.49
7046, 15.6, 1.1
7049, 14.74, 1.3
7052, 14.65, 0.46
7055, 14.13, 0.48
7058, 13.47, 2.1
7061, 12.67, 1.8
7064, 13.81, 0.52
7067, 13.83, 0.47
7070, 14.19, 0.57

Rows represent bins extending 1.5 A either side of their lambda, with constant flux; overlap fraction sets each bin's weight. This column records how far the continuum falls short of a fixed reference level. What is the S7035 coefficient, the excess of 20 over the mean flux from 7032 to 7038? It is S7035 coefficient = 5.2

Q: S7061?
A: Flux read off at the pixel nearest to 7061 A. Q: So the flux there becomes 12.67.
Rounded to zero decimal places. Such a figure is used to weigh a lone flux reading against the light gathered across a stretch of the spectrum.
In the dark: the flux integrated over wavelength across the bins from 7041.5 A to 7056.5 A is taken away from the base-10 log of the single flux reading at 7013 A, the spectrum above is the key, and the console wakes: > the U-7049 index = -223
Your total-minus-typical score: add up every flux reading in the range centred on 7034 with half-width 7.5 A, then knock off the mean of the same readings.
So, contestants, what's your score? 63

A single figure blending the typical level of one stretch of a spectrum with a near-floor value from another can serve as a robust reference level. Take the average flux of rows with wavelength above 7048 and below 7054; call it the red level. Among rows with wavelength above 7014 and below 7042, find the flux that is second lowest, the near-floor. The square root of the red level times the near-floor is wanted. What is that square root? 14.4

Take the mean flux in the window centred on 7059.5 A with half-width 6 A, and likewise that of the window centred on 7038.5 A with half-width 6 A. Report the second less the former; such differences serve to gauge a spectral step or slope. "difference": 1.4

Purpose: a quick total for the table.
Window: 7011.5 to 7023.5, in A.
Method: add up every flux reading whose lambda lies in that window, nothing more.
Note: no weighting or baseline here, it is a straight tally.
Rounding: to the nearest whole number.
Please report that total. 59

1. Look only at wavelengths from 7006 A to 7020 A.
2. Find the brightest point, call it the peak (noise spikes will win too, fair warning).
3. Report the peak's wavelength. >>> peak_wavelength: 7010 A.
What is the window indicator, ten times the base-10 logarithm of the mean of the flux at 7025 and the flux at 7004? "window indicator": 11.3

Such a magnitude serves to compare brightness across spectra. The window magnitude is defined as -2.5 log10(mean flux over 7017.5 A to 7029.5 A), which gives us -2.95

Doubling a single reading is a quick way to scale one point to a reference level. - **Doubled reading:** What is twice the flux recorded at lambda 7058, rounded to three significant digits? 26.9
